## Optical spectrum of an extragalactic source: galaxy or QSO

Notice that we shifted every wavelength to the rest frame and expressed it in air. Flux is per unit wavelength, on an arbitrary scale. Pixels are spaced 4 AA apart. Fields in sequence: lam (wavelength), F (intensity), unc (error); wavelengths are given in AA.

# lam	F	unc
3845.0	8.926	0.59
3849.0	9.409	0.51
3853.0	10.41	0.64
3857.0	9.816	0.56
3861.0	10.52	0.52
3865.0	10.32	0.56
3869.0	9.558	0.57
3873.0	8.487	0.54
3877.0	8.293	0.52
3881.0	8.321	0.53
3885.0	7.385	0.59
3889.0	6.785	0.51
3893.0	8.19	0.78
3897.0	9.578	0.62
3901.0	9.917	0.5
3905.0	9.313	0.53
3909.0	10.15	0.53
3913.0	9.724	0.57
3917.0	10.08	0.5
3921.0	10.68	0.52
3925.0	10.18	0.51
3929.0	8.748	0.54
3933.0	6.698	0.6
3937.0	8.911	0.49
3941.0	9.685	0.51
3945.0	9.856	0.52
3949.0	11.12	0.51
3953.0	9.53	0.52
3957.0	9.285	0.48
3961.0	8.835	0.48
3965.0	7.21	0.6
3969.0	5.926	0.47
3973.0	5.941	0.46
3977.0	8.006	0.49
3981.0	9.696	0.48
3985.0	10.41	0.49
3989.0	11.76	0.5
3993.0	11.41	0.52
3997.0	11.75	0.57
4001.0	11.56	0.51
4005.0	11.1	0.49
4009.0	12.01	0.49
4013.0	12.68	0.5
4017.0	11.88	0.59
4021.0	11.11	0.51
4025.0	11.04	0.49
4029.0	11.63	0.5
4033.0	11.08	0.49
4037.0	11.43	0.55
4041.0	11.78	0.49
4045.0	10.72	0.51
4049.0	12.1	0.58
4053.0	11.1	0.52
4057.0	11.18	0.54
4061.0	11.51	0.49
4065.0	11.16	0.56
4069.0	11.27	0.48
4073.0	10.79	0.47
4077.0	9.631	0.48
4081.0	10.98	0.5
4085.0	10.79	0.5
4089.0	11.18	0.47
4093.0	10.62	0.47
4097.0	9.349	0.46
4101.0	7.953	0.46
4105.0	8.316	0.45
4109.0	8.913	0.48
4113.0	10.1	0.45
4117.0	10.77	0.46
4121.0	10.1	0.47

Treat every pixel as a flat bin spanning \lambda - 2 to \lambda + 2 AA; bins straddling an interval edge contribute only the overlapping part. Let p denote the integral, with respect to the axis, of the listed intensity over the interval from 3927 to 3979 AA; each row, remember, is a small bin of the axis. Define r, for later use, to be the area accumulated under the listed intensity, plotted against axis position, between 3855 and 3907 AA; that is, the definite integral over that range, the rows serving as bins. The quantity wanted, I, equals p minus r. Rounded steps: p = 439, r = 466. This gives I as -27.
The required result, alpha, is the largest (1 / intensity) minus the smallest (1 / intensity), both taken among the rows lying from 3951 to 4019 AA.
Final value 0.090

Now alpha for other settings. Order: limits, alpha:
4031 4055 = 0.011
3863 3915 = 0.050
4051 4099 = 0.020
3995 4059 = 0.014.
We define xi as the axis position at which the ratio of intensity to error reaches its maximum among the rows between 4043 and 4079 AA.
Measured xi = 4061.0 AA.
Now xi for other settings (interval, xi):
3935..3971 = 3949.0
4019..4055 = 4041.0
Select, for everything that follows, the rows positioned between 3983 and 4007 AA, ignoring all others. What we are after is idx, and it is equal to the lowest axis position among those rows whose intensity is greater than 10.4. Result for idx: 3985.0 AA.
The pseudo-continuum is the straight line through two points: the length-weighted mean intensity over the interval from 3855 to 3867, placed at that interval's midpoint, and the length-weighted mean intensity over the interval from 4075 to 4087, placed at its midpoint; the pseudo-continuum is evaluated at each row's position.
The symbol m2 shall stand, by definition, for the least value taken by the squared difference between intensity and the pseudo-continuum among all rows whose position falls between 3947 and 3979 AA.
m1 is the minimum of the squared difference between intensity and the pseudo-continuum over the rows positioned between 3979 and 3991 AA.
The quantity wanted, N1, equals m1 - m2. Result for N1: -0.63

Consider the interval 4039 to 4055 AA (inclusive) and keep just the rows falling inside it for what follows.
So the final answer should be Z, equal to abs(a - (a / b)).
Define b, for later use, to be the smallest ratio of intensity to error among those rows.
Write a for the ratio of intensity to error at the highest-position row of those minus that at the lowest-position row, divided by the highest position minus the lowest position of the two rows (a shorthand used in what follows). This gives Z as 0.21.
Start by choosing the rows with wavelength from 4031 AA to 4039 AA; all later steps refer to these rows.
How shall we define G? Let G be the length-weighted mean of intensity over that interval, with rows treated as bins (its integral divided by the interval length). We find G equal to 11.3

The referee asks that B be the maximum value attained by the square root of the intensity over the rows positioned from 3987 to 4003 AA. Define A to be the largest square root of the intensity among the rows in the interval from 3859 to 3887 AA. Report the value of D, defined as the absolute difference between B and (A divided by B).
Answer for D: 2.48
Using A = 3.24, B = 3.43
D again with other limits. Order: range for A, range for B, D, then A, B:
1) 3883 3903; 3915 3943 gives 2.30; 3.15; 3.27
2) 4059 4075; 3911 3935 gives 2.23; 3.39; 3.27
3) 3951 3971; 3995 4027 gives 2.69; 3.09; 3.56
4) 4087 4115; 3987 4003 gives 2.45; 3.34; 3.43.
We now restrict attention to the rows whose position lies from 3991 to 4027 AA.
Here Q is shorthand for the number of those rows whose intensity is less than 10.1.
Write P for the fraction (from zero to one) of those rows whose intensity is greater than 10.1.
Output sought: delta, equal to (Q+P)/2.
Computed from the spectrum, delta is 0.5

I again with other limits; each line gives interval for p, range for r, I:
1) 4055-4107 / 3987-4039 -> -63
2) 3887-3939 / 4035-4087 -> -102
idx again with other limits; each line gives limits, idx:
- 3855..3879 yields 3861.0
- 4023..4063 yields 4025.0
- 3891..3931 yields 3921.0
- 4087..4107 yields 4089.0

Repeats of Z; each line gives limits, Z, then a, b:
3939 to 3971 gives 0.21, -0.23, 12.0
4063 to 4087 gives 0.08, 0.08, 19.9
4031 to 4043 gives 0.17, 0.18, 20.8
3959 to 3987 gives 0.11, 0.12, 12.0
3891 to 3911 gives 0.49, 0.54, 10.5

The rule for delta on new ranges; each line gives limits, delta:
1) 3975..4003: 1.4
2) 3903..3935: 2.7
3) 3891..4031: 9.7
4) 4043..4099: 1.4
